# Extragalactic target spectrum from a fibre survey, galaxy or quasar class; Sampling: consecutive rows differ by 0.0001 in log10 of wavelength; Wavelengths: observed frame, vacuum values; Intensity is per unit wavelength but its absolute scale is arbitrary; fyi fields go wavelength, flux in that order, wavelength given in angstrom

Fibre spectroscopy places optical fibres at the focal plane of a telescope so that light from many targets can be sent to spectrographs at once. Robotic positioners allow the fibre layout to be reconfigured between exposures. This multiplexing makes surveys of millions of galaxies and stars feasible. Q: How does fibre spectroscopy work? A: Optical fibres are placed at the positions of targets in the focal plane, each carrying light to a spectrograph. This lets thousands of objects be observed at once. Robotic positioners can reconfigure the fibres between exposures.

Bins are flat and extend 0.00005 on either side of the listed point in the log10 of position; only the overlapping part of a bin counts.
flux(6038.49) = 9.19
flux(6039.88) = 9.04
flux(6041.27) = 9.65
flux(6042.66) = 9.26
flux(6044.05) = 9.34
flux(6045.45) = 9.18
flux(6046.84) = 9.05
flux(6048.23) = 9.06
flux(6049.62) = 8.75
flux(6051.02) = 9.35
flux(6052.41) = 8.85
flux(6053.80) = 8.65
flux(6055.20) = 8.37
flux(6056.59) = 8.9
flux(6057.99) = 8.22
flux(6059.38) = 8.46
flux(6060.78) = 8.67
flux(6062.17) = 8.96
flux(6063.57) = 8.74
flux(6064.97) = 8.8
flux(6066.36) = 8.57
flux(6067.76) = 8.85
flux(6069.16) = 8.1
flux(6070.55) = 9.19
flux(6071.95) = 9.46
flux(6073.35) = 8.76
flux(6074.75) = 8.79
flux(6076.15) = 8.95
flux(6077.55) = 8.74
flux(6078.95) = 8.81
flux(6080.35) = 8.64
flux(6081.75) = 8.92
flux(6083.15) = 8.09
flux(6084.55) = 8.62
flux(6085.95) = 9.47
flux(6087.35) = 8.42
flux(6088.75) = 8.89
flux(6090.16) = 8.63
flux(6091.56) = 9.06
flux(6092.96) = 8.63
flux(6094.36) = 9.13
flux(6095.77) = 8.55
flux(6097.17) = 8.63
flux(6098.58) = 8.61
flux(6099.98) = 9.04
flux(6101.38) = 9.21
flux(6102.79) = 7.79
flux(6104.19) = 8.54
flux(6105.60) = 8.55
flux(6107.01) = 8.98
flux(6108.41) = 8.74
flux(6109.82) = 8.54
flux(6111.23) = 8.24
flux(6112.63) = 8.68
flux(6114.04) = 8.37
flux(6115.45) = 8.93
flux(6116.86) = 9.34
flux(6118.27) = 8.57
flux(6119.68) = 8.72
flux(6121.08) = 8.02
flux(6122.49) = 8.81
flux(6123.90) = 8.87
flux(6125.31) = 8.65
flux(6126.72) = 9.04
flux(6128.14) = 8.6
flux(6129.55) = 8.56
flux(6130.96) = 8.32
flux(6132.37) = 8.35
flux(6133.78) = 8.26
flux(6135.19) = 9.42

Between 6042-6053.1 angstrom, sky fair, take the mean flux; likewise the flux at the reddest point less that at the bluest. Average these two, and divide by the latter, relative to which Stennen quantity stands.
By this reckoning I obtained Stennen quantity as -11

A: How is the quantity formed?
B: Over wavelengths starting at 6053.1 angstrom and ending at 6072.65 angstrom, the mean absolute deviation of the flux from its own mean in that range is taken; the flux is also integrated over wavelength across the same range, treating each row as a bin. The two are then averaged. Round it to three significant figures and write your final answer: 85.3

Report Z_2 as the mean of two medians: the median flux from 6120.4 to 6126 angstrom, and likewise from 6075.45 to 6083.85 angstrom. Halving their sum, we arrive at 8.75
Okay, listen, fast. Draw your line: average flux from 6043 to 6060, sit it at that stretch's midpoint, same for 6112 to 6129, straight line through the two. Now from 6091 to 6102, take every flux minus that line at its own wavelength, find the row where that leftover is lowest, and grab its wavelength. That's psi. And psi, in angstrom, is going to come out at 6095.77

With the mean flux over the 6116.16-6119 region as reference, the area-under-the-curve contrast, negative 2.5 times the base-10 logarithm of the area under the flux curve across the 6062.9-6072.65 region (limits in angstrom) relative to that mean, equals -2.5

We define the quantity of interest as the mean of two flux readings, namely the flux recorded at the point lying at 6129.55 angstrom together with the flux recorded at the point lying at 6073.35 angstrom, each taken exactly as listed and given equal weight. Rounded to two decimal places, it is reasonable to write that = 8.66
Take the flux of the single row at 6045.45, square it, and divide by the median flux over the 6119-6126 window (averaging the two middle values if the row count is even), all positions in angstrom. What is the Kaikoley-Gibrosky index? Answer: 9.7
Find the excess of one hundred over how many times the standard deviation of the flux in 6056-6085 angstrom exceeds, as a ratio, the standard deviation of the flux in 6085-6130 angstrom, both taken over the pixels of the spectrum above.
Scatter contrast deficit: 99.1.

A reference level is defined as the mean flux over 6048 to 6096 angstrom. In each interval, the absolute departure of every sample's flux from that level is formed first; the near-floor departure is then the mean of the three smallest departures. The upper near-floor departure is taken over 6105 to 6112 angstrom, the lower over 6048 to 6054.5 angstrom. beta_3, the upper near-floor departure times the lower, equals 0.011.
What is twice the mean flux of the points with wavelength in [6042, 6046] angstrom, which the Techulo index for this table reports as 18.5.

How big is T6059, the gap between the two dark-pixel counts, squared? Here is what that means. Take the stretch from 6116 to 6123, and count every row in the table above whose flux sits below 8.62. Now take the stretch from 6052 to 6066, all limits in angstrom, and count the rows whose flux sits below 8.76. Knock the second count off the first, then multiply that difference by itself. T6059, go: 16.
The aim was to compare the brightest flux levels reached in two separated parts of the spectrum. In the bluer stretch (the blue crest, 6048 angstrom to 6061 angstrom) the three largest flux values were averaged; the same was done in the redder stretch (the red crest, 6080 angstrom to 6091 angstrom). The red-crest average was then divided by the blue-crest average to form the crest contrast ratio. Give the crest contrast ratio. 0.999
